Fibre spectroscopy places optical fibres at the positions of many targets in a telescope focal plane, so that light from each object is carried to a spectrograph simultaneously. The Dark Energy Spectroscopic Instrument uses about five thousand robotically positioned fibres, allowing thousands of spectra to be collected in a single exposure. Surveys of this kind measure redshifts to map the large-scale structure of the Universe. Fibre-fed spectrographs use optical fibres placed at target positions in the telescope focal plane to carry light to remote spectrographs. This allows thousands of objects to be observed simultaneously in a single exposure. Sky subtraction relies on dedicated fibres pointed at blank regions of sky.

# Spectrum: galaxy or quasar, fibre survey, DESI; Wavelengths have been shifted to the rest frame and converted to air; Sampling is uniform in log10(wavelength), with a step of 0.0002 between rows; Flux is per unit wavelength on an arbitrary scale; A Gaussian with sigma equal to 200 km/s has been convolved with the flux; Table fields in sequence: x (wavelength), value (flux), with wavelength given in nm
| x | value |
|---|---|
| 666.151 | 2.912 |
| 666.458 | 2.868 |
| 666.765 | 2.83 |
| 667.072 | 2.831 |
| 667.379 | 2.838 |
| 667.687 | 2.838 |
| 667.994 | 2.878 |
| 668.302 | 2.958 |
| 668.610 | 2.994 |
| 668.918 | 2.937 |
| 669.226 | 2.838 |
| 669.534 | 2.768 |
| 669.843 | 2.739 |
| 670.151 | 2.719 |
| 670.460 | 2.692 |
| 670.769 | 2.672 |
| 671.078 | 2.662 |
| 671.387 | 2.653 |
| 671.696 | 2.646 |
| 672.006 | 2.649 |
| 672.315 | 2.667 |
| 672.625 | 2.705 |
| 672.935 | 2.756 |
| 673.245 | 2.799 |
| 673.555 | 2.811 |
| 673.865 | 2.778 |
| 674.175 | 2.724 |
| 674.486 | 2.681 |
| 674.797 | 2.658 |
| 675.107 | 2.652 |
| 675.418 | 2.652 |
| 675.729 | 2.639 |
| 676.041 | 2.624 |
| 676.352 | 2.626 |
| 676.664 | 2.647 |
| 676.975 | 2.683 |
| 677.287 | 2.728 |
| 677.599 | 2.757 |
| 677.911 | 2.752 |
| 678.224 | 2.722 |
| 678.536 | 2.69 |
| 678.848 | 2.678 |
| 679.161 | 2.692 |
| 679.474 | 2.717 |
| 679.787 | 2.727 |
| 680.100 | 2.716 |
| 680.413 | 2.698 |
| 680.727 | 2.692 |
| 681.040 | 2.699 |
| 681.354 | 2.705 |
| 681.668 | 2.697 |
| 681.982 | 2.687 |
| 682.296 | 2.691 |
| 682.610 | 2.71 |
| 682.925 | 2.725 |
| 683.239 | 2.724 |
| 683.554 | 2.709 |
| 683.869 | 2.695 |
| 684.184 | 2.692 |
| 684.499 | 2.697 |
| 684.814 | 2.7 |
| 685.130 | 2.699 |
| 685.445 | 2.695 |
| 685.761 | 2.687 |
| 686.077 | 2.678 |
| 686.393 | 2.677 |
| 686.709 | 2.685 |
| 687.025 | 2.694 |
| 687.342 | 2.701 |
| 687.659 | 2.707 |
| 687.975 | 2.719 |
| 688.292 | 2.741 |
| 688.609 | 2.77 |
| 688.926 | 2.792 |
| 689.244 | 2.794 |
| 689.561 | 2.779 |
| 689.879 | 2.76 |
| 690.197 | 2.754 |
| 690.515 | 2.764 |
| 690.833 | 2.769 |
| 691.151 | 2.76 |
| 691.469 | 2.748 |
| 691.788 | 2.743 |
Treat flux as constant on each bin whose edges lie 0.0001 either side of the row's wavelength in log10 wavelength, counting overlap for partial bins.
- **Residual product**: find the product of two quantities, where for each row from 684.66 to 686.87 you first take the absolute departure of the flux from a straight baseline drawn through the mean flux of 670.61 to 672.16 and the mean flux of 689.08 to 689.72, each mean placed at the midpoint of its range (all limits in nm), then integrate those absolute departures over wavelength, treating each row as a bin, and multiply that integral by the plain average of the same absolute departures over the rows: 0.011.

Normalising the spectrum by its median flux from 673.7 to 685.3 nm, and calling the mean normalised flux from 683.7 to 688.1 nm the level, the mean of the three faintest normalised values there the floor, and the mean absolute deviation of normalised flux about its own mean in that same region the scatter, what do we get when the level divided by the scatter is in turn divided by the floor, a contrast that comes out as 343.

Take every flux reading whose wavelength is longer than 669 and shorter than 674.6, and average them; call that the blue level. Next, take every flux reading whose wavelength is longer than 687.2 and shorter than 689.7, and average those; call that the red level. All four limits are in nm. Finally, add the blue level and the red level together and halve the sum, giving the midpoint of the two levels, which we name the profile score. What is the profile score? 2.74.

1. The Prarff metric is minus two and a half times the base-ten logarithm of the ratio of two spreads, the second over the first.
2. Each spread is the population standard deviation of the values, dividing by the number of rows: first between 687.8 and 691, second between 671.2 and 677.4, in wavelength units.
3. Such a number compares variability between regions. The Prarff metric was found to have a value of -1.0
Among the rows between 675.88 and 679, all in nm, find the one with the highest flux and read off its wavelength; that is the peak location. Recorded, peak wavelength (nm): 677.599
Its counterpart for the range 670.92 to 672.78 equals 672.625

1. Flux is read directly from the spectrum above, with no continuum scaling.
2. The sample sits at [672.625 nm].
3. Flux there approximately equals 2.705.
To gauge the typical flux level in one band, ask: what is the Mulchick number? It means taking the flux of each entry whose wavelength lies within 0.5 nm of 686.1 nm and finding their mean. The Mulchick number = 2.68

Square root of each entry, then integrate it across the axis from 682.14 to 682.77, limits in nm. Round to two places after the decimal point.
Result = 1.03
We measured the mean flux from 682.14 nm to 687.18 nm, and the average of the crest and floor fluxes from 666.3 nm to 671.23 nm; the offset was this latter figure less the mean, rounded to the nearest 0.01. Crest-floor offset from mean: 0.13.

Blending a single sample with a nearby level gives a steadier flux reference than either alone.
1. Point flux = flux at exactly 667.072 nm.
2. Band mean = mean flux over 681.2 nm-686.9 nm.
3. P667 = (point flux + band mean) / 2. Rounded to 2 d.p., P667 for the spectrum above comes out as 2.76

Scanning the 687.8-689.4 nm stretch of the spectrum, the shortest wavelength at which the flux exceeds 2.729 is 688.292 nm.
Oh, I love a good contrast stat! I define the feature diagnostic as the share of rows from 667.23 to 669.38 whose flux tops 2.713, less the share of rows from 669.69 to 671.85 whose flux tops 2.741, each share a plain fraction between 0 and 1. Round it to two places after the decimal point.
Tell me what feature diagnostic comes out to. 1.00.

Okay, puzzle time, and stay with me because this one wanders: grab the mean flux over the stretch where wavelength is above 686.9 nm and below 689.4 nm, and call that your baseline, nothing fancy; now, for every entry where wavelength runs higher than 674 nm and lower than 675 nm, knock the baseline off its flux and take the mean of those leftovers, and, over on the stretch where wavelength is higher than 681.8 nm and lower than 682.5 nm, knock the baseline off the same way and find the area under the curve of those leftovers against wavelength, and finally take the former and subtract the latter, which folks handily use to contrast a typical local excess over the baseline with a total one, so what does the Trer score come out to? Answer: -0.02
